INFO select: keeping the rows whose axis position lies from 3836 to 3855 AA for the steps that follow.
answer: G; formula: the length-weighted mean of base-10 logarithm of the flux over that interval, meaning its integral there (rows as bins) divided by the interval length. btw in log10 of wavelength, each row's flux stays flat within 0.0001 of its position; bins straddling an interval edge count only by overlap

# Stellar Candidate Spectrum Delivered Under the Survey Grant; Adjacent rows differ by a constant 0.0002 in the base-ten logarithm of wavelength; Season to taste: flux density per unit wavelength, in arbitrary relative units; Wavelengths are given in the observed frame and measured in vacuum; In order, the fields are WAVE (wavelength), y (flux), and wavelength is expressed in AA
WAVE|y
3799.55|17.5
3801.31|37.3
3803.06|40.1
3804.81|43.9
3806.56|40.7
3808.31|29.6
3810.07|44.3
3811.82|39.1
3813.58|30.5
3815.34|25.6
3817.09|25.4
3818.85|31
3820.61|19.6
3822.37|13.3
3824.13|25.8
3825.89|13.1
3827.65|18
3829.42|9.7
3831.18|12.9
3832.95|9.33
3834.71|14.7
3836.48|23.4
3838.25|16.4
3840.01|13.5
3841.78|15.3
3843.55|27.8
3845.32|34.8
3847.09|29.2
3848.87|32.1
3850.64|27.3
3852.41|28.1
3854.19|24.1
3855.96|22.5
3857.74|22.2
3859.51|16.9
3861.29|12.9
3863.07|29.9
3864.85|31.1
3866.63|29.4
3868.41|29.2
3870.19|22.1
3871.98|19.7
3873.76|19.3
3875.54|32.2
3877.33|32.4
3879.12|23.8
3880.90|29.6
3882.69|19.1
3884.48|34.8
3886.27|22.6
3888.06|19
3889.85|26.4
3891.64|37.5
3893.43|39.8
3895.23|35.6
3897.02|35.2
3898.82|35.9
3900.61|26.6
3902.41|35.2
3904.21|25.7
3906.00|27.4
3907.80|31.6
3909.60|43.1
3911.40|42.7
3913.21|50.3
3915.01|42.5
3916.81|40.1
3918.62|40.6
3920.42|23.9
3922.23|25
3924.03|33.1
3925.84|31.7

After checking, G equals 1.37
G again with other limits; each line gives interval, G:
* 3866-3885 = 1.41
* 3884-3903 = 1.49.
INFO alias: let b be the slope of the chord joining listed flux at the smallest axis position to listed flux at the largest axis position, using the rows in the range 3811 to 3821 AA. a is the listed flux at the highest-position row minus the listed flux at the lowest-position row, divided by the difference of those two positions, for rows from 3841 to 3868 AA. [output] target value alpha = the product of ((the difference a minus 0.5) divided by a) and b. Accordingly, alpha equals -0.3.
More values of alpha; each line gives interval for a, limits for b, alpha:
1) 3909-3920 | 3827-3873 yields 0.1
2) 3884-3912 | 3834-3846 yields -1.3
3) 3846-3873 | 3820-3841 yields -0.7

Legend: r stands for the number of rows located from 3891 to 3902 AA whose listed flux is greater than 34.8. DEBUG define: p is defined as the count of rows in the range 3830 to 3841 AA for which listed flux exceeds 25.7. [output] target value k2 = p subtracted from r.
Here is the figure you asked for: 5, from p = 0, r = 5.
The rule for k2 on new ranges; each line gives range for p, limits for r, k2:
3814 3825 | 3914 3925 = 1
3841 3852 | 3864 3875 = -5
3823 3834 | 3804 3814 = 3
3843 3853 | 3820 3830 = -6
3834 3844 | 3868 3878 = -1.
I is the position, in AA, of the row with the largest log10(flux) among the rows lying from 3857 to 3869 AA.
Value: 3864.85 AA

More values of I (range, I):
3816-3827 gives 3818.85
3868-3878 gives 3877.33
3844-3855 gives 3845.32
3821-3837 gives 3824.13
